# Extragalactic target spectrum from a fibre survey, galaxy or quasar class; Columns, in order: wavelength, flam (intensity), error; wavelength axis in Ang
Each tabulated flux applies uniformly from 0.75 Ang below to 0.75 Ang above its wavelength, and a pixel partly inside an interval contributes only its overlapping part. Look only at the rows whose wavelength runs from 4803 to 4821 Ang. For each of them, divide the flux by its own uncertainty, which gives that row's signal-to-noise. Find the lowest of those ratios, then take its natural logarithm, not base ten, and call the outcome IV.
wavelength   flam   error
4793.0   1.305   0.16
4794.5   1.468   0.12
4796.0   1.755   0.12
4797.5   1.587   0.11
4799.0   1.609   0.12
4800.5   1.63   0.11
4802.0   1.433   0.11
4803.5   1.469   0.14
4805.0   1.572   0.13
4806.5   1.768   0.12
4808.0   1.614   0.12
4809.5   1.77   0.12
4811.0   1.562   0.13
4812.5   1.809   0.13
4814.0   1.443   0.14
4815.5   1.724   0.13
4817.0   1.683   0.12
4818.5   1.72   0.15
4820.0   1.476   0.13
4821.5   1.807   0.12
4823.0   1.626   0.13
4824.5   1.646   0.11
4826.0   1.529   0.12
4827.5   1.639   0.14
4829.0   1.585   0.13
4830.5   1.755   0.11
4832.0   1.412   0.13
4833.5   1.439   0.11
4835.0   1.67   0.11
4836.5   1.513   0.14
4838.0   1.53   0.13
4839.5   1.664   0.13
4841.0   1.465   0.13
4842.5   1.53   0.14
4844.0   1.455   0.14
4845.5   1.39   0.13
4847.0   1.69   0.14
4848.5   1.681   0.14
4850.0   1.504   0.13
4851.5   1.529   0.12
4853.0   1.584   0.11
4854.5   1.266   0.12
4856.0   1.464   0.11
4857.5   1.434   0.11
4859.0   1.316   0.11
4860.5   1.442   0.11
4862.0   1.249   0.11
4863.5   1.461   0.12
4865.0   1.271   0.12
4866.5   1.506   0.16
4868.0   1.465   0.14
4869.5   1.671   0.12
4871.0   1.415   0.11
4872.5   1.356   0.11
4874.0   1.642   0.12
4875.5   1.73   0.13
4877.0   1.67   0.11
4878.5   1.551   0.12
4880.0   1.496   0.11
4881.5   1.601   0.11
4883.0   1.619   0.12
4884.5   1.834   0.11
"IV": 2.33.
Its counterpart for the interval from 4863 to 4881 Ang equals 2.24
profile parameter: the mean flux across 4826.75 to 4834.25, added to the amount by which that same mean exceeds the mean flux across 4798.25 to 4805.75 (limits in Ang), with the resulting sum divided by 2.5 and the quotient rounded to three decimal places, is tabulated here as 0.636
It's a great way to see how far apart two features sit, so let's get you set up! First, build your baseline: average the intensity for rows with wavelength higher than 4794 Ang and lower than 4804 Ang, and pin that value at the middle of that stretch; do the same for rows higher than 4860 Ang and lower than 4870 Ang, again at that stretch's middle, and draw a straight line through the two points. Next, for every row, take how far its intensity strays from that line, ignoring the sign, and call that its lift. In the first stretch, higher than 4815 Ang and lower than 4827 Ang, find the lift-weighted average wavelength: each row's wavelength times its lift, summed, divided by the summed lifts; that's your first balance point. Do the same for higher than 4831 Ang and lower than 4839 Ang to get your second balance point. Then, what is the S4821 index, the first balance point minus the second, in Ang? -14.6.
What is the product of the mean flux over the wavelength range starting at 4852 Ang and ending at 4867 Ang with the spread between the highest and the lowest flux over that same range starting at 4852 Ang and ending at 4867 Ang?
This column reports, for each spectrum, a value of 0.47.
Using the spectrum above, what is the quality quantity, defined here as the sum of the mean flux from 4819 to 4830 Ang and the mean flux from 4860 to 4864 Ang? 3.00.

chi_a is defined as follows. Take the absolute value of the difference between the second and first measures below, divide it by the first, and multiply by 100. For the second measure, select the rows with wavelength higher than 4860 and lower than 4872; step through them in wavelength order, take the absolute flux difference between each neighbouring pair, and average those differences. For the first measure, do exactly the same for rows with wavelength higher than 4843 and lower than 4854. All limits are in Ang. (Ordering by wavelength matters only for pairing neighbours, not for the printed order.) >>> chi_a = 81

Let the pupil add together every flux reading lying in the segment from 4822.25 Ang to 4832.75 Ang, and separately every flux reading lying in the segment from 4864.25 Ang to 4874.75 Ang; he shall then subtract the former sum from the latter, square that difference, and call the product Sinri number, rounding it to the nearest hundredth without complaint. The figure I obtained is 0.75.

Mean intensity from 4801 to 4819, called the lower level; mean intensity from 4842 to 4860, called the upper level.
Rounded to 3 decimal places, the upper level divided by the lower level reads 0.912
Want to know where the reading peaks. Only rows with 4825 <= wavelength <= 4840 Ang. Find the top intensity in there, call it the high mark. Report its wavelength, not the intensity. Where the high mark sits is 4830.5 Ang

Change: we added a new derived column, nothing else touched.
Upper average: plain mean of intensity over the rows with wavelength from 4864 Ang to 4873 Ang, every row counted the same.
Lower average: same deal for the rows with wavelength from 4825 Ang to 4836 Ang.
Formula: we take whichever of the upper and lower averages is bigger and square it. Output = 2.48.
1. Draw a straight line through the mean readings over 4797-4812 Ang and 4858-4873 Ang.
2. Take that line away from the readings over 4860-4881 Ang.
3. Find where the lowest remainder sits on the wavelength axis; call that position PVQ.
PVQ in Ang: 4862.0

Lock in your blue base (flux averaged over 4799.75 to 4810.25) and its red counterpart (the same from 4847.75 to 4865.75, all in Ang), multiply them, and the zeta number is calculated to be 2.30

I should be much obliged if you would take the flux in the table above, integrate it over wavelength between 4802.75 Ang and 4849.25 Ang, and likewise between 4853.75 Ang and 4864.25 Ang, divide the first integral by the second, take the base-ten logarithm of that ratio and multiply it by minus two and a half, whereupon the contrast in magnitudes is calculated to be -1.8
